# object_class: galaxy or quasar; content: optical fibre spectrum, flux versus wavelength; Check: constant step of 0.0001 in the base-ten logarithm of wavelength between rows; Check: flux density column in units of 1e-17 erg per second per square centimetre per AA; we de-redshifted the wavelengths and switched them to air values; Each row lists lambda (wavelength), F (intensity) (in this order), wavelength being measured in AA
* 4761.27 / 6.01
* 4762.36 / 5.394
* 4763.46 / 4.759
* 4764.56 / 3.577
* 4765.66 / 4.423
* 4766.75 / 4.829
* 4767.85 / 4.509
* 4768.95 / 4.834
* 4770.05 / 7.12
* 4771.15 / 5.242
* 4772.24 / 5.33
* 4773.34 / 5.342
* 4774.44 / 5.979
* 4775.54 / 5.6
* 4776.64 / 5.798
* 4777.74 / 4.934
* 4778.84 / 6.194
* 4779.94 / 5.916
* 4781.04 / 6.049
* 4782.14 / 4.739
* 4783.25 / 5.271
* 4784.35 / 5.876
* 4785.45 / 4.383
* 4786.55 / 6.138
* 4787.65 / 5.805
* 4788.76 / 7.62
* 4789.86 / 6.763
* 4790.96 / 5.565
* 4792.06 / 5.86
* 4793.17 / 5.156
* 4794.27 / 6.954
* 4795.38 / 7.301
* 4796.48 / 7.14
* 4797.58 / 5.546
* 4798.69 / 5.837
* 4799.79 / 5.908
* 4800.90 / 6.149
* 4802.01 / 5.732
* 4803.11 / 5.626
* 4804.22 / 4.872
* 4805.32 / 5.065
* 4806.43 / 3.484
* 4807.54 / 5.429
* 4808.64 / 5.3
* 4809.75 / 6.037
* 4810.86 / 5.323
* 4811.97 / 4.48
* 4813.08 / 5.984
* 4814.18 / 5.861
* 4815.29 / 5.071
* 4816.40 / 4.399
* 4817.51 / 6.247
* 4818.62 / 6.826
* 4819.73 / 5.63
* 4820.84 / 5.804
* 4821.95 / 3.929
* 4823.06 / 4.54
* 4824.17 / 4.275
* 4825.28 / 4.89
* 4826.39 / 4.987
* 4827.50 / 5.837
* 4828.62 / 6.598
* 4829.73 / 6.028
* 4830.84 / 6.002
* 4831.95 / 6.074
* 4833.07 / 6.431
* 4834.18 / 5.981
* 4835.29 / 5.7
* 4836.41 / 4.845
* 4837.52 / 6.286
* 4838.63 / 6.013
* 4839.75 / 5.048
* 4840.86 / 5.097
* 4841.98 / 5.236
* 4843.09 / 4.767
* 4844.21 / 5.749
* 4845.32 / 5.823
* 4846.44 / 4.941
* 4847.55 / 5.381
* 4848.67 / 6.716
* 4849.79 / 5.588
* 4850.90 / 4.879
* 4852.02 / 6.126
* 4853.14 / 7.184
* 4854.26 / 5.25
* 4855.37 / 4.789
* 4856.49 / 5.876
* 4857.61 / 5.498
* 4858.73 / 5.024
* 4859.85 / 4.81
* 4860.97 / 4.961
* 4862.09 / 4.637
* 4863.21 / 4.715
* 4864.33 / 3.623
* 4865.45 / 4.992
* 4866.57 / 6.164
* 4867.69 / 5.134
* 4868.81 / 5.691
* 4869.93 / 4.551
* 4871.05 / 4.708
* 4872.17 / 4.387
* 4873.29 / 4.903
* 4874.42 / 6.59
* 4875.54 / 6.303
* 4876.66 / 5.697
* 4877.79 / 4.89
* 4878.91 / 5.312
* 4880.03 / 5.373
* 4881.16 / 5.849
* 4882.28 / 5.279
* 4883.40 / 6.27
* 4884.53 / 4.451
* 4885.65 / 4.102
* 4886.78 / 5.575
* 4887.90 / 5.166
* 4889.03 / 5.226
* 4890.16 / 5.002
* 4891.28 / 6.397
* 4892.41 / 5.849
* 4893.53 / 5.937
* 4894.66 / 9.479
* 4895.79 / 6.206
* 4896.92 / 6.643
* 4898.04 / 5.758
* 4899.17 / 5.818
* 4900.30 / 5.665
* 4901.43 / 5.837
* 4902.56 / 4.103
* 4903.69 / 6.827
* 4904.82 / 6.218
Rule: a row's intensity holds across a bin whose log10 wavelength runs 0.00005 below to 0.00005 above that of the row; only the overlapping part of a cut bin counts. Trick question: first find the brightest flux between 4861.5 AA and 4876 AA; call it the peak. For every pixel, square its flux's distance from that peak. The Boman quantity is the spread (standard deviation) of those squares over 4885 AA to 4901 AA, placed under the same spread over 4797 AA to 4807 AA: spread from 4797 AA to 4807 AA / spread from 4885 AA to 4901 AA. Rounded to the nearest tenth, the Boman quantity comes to 1.2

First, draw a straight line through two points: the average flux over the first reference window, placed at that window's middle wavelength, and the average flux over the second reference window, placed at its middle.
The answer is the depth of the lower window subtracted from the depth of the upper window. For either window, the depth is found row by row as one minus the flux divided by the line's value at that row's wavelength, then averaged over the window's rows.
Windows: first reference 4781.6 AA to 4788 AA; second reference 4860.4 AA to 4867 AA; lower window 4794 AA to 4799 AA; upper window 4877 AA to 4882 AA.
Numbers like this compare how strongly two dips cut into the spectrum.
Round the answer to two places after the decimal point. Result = 0.11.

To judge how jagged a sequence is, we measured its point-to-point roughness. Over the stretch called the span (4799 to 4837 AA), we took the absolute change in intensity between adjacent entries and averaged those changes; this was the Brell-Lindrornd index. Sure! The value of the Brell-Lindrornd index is 0.67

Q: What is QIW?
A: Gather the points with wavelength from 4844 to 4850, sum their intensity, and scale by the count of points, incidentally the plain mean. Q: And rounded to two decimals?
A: 5.70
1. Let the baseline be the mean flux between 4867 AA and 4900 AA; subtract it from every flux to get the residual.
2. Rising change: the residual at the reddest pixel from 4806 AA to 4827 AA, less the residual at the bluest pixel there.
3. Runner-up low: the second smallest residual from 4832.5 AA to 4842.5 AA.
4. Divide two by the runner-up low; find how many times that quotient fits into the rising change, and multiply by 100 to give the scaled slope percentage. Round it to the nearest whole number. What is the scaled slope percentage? -42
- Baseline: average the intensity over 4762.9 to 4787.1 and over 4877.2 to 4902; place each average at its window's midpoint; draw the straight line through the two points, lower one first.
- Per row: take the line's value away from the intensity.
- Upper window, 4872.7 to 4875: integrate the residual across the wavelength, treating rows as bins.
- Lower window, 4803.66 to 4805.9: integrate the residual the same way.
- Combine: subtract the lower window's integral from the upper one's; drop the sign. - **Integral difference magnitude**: 1.2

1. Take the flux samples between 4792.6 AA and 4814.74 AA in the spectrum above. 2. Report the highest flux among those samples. 7.301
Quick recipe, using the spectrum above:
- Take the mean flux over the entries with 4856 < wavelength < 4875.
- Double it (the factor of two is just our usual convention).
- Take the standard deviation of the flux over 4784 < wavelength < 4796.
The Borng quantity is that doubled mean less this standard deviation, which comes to 9.2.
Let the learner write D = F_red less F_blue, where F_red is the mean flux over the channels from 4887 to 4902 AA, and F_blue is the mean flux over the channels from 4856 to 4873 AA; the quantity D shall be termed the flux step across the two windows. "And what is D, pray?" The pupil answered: 1.1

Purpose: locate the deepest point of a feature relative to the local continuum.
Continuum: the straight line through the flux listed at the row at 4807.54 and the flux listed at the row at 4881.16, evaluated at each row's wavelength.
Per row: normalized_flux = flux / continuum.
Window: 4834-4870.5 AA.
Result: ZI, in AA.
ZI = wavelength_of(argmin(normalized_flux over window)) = 4864.33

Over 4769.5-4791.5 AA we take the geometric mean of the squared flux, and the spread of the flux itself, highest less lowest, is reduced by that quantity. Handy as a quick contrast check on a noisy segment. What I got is -30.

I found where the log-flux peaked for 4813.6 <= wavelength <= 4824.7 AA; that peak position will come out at 4818.62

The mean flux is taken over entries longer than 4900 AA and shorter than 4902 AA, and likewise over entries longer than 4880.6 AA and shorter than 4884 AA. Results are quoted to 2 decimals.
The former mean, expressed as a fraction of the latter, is 0.99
